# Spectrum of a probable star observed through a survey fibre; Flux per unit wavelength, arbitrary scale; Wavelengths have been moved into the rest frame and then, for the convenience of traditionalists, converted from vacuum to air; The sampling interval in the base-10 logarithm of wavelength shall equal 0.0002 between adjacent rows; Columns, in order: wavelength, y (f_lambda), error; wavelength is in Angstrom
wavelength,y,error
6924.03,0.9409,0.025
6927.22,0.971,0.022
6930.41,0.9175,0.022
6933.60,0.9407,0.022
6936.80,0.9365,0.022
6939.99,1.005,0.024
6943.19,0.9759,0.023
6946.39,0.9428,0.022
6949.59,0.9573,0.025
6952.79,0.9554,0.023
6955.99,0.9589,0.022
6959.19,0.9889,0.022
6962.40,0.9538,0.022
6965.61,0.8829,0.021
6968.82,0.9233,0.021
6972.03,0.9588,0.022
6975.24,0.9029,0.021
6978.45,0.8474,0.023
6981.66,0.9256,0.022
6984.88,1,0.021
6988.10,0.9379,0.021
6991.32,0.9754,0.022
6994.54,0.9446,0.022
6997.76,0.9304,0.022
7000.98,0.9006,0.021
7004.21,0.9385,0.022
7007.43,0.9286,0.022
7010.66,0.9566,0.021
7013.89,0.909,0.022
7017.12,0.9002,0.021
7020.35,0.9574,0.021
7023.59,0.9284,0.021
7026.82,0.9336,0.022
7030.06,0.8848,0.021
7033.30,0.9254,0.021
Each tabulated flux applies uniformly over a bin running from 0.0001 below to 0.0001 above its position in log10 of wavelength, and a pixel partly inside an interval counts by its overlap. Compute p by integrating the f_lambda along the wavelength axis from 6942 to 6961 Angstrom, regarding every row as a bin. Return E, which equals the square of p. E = 335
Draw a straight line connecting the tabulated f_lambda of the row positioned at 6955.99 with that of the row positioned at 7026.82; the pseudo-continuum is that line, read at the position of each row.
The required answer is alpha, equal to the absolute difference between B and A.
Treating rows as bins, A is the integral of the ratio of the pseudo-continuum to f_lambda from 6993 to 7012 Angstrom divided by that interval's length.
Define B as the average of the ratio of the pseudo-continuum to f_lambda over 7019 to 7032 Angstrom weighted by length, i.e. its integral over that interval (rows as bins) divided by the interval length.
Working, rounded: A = 1.01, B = 1.01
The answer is 0.001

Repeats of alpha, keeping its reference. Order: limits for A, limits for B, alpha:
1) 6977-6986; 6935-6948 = 0.036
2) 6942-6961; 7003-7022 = 0.010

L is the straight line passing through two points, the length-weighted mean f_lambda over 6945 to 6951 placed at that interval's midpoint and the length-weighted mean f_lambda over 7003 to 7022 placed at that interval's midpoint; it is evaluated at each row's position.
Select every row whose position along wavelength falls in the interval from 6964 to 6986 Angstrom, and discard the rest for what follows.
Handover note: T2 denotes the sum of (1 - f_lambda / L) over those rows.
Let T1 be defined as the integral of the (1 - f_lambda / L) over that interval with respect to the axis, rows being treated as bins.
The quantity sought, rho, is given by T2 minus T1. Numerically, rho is -0.39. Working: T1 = 0.56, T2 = 0.164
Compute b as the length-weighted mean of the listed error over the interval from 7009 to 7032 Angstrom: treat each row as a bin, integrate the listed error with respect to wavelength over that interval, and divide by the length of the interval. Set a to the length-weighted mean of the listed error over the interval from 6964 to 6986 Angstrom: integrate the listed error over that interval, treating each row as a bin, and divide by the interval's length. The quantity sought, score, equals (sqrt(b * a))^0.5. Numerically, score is 0.146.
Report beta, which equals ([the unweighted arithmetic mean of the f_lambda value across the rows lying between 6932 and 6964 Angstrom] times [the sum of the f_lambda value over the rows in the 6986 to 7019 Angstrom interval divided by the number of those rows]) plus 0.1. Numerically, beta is 1.00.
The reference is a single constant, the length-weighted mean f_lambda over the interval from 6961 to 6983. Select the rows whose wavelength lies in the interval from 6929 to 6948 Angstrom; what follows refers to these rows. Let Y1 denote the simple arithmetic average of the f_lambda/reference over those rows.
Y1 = 1.04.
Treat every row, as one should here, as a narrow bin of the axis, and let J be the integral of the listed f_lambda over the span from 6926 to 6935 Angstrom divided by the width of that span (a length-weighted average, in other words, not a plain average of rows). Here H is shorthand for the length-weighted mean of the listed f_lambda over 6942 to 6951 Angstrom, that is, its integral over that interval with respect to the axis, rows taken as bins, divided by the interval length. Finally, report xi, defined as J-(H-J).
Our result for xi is 0.927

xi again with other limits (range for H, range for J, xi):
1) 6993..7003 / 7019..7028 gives 0.953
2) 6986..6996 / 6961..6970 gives 0.882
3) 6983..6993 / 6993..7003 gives 0.882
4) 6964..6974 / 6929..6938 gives 0.942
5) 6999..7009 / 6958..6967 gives 0.957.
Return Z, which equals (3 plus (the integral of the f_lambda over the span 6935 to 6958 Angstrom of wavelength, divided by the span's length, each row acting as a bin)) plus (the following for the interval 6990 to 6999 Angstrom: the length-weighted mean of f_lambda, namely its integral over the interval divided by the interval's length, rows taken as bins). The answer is 4.91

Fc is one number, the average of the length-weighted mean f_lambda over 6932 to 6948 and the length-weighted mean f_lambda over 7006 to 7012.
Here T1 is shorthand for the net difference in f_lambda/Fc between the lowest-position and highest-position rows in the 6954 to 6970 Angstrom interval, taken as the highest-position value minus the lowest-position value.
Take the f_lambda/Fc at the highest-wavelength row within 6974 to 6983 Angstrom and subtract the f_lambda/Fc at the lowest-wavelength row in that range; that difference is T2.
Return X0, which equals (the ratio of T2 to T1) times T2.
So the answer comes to -0.015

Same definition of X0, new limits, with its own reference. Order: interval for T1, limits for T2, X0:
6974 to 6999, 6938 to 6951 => 0.087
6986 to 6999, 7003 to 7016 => -0.122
